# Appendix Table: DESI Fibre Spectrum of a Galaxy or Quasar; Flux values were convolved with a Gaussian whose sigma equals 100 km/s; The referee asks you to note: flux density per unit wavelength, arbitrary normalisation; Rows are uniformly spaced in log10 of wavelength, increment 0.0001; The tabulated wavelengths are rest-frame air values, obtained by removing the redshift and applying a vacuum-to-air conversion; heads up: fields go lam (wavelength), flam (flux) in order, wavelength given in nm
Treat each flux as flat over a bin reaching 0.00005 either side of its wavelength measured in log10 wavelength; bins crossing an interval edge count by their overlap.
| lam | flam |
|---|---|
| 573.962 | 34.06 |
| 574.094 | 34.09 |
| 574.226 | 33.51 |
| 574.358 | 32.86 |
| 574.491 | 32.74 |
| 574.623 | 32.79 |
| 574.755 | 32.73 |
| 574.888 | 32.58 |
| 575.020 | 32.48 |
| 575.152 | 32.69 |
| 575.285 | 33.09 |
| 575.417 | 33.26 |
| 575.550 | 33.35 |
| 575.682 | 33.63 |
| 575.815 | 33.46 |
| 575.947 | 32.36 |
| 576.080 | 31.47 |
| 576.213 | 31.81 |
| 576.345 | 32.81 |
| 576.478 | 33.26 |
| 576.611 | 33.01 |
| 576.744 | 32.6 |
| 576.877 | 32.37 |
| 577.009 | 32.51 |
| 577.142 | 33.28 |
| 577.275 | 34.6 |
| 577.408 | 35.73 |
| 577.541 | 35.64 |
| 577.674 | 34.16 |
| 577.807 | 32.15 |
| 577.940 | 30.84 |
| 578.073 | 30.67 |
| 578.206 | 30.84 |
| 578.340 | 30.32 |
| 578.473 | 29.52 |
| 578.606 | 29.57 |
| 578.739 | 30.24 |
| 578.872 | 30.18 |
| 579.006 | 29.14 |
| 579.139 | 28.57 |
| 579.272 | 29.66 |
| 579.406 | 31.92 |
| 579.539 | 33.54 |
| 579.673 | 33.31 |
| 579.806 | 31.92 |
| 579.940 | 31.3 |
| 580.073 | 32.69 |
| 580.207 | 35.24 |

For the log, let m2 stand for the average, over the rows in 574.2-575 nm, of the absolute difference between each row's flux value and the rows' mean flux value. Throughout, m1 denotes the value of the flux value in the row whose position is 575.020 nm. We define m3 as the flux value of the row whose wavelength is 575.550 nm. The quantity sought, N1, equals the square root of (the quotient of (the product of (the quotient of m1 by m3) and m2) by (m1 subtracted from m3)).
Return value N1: 0.5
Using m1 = 32.48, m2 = 0.2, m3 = 33.35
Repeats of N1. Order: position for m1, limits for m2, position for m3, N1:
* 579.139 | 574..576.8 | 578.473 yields 0.7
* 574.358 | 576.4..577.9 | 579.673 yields 1.5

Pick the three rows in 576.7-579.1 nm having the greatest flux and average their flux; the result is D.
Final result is 35.3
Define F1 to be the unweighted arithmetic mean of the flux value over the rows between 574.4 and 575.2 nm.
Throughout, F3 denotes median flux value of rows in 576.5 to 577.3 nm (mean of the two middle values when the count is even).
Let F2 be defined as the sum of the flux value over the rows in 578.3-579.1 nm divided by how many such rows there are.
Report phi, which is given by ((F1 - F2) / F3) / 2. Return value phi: 0.04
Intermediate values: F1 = 33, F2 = 29.8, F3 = 32.8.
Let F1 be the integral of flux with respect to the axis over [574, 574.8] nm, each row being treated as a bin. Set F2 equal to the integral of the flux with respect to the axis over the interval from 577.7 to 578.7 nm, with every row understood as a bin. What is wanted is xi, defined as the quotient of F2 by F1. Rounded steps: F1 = 27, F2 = 31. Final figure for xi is 1.2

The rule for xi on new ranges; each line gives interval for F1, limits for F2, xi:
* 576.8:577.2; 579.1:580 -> 2.2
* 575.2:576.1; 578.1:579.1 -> 1.0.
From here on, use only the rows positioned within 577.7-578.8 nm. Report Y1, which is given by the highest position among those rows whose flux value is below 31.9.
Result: 578.739 nm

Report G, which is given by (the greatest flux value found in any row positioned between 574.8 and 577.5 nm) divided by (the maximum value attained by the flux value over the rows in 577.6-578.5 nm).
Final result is 1.05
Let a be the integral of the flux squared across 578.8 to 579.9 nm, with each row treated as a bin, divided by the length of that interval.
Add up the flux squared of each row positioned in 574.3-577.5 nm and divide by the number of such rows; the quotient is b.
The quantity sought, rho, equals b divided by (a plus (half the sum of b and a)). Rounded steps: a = 966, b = 1088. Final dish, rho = 0.546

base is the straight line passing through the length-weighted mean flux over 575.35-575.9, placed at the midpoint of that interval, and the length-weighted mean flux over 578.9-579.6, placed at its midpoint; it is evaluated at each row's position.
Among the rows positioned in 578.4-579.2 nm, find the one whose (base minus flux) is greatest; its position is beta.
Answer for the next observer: 579.139 nm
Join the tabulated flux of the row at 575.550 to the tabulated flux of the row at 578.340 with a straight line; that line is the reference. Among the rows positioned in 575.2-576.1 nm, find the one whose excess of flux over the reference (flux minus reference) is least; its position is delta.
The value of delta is 576.080 nm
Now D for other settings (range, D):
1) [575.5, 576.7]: 33.5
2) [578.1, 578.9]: 30.5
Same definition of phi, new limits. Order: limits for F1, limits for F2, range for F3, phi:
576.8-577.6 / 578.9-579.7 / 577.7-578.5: 0.05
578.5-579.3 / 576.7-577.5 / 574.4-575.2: -0.06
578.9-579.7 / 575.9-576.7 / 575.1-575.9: -0.02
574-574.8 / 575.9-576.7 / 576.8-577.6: 0.01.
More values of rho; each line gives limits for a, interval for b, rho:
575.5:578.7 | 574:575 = 0.512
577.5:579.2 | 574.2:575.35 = 0.547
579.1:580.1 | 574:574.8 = 0.534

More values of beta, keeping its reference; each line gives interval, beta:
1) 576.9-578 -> 577.940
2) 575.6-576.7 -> 576.080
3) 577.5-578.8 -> 578.473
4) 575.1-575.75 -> 575.152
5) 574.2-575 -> 574.491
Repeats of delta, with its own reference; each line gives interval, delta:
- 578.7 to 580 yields 579.139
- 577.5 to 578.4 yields 578.340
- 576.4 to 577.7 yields 576.877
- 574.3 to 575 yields 574.358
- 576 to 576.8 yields 576.080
